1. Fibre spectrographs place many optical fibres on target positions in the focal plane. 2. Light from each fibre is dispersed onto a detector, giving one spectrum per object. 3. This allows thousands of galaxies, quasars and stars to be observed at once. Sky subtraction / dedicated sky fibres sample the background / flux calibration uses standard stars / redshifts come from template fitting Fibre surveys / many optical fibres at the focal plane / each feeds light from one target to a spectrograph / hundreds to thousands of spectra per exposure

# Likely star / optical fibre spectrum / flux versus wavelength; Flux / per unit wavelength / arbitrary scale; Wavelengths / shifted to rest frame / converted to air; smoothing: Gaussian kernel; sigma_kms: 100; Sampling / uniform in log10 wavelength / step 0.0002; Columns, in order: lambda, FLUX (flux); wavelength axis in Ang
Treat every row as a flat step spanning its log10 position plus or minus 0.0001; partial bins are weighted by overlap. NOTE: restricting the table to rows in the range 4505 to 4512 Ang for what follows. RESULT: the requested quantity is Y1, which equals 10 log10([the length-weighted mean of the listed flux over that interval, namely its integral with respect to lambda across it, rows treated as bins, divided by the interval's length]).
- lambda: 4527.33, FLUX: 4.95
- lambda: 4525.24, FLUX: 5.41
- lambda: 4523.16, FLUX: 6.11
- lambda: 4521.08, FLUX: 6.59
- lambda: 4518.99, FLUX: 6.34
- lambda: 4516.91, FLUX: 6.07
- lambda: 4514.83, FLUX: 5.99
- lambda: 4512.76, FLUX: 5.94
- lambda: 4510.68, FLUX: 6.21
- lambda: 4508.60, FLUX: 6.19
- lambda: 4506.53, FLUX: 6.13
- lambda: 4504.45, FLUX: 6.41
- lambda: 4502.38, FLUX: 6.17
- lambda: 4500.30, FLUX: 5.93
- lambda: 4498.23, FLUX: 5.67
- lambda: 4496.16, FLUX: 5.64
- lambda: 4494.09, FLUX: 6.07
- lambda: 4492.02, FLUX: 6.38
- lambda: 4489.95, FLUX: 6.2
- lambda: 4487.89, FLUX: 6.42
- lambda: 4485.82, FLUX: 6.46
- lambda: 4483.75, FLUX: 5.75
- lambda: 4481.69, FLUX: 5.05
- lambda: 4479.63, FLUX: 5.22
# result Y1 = 7.91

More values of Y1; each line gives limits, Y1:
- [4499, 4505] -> 7.87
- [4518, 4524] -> 8.03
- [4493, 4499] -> 7.64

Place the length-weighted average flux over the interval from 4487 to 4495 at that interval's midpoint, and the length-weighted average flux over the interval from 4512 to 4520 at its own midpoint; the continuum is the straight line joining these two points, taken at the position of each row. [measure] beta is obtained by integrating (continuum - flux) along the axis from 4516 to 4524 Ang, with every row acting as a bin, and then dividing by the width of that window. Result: -0.22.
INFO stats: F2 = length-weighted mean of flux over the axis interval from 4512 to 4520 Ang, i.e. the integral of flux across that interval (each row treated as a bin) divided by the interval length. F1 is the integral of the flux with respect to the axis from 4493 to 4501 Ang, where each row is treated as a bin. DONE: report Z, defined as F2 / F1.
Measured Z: 0.131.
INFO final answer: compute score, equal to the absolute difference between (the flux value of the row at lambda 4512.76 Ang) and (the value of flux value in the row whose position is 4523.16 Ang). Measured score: 0.17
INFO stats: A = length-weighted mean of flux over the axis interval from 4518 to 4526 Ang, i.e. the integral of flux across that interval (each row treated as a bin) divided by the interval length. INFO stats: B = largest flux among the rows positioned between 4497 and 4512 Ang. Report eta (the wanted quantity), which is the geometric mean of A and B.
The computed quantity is 6.27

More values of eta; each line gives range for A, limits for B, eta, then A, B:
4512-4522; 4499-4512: 6.30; 6.19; 6.41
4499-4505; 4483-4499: 6.29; 6.13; 6.46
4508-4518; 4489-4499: 6.23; 6.08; 6.38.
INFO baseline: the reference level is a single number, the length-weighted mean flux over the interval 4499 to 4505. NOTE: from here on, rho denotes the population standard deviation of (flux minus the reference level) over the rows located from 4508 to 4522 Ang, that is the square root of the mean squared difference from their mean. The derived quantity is 0.207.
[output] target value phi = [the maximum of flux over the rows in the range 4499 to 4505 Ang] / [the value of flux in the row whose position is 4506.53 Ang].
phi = 1.046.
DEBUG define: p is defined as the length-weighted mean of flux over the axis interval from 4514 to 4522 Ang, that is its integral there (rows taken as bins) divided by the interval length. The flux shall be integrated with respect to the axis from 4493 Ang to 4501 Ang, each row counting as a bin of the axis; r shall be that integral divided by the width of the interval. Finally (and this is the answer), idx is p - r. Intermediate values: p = 6.24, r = 5.83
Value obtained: 0.4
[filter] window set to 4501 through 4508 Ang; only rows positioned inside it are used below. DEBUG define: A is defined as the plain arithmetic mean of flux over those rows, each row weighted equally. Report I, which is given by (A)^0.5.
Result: 2.50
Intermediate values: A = 6.24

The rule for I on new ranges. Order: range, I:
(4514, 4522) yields 2.50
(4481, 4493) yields 2.46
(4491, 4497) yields 2.46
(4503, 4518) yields 2.48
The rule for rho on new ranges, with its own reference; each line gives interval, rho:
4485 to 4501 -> 0.305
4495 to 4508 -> 0.276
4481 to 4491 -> 0.527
